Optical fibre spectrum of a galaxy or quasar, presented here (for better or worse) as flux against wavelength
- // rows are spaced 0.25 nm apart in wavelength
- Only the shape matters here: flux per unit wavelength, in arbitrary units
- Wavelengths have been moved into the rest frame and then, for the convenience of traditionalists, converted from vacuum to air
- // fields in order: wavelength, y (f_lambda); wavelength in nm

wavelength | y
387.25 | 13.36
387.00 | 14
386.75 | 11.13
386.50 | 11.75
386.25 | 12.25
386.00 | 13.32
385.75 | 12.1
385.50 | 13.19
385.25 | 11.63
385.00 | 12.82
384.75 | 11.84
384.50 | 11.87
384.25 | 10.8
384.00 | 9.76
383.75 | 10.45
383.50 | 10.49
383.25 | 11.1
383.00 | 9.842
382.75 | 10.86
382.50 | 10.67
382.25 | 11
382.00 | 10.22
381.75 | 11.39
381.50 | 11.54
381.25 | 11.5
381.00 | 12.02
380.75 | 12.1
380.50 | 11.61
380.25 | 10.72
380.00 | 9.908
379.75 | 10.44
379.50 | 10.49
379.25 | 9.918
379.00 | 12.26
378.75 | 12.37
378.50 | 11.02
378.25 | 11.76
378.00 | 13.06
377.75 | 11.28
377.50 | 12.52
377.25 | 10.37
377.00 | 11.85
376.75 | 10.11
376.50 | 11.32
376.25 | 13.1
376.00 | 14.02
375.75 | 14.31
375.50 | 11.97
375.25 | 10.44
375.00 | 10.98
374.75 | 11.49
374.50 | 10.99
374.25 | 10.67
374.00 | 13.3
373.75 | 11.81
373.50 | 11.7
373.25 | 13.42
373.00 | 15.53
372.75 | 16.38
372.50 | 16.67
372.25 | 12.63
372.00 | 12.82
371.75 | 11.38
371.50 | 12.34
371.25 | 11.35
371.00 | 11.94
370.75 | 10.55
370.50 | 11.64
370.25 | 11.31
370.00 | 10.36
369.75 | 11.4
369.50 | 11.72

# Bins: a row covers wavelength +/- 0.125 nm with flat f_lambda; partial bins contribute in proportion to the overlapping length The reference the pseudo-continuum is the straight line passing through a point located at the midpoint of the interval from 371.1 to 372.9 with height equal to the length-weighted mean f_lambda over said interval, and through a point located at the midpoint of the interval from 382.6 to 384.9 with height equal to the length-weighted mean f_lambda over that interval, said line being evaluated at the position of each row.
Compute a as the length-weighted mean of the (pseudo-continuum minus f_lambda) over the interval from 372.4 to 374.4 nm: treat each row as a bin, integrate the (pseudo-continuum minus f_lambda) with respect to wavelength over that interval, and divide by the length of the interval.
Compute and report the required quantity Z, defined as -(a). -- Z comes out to 0.5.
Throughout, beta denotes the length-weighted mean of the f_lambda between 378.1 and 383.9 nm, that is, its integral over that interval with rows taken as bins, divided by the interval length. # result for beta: 11.0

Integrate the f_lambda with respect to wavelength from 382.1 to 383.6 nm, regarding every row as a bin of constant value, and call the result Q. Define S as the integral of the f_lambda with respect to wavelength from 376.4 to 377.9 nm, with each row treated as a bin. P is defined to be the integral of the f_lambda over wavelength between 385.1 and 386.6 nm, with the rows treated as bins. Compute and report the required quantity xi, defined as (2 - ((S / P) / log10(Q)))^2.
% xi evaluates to 1.55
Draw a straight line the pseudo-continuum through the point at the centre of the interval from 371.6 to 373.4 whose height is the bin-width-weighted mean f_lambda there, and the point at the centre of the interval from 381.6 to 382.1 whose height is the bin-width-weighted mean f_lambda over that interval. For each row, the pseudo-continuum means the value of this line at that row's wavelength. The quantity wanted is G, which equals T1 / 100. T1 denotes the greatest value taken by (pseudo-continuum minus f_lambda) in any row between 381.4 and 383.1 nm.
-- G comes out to 0.01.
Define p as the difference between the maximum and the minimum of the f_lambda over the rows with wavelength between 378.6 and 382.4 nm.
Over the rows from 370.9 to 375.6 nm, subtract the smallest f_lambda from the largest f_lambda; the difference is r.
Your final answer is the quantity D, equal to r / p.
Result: 2.5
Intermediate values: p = 2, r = 6.2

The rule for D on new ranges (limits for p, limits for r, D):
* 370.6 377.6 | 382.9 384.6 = 0.3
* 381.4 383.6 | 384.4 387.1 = 1.7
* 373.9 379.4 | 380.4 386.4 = 0.8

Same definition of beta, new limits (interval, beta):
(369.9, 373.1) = 12.7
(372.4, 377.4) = 12.5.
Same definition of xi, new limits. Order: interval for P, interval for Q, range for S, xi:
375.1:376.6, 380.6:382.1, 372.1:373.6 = 1.14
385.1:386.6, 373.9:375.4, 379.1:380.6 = 1.71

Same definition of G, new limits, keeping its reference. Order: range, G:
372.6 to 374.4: 0.03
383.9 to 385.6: 0.00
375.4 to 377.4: 0.03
